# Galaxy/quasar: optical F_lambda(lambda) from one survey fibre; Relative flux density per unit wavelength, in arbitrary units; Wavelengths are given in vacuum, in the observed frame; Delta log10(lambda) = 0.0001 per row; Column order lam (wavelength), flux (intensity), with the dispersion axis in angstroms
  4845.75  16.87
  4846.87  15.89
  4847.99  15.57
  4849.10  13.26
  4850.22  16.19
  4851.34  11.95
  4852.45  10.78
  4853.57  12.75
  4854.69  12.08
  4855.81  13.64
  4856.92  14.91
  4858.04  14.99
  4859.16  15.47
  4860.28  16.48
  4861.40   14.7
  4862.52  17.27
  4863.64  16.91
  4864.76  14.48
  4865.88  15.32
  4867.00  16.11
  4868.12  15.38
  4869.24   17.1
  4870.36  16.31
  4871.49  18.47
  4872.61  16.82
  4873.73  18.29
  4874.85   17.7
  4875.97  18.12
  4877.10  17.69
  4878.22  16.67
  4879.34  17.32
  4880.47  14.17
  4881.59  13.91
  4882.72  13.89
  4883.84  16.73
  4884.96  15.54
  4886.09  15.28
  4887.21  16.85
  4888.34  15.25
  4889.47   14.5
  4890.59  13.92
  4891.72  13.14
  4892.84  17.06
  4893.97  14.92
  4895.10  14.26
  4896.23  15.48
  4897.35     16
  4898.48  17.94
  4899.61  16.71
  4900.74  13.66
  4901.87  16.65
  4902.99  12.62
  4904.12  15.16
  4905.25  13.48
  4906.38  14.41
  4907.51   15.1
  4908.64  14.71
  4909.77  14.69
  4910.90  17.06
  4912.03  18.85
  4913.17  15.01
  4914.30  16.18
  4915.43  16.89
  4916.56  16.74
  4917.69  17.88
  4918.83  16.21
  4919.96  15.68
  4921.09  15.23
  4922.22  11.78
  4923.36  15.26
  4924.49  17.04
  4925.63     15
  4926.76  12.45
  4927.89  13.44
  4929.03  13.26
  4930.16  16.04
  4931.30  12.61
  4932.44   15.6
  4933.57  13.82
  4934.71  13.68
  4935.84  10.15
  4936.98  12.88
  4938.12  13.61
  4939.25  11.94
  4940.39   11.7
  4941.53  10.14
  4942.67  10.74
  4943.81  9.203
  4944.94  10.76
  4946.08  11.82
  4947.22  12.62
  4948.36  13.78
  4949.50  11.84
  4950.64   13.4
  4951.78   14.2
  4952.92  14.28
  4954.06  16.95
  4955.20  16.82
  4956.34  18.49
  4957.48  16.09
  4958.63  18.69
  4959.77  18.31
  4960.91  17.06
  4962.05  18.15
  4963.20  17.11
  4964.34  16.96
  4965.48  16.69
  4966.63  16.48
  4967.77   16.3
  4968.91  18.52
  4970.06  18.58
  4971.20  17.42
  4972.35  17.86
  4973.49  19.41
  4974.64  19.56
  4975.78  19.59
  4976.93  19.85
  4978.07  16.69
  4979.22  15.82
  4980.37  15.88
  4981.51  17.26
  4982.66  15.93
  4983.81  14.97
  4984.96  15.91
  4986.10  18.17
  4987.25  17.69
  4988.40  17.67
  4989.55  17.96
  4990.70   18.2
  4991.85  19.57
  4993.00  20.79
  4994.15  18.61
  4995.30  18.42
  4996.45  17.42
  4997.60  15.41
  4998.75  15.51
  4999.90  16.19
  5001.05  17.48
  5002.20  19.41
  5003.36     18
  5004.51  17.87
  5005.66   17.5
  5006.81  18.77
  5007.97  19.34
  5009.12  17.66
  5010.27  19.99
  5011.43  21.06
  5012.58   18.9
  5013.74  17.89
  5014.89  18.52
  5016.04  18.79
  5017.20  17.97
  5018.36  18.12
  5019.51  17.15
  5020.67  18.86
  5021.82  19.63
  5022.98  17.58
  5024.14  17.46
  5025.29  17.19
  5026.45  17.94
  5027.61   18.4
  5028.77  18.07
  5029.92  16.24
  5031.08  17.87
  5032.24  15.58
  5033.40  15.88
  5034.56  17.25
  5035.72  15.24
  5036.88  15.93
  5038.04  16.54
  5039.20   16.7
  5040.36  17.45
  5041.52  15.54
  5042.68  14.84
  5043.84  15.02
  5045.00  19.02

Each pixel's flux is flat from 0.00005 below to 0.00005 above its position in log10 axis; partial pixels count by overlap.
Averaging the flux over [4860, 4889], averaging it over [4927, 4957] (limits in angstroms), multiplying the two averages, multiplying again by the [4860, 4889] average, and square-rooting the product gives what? 59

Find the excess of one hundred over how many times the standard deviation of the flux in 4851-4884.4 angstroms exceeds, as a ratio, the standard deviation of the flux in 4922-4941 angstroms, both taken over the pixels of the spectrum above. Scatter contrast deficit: 98.9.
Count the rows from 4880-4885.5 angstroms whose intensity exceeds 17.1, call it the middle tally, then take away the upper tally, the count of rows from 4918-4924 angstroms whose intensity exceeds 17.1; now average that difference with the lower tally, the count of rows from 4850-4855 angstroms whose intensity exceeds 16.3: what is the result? 0.0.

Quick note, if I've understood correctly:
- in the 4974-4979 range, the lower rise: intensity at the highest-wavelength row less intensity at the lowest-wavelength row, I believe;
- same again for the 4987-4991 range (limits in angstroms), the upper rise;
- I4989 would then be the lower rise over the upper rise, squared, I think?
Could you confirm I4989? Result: 32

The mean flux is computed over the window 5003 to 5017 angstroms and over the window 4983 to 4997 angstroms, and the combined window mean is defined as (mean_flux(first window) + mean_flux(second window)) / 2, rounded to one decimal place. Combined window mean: 18.3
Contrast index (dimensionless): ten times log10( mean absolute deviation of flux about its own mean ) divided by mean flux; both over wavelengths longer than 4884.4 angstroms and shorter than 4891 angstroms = -0.11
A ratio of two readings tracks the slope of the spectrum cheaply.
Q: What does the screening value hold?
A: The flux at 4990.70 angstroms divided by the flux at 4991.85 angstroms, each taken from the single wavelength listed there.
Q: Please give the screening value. 0.93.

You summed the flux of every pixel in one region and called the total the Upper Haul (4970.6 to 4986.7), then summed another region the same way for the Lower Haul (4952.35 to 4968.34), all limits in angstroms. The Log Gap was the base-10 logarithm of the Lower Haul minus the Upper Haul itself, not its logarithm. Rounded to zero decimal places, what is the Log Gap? -242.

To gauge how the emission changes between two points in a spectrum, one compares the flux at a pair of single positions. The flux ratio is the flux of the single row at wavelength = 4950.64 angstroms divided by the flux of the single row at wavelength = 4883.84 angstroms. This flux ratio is 0.80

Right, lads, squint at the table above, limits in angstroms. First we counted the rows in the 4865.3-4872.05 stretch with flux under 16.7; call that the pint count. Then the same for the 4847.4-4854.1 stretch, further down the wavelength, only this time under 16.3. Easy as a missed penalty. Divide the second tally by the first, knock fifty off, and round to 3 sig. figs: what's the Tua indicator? -48.5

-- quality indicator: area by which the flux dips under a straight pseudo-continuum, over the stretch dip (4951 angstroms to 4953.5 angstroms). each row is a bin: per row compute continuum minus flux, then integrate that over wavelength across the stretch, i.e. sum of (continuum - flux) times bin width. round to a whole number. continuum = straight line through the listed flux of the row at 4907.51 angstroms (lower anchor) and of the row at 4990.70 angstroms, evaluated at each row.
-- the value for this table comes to 6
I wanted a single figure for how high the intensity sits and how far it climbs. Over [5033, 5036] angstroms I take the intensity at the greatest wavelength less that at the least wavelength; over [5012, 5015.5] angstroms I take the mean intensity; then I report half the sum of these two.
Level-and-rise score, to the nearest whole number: 9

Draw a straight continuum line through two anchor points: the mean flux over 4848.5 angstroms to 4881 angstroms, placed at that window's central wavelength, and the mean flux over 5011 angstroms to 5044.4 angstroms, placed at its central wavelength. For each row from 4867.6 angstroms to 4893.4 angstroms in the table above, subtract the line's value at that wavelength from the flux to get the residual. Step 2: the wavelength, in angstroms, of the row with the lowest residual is 4891.72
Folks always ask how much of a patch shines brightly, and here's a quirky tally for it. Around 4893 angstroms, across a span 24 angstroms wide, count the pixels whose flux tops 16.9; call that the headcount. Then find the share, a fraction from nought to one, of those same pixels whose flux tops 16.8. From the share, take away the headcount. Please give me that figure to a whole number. -2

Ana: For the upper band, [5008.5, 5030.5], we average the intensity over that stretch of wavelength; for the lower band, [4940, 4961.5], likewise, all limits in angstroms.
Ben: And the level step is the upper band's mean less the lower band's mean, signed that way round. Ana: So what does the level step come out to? 4.2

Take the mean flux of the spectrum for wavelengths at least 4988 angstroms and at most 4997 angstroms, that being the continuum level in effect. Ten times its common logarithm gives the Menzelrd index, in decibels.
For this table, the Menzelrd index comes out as 12.7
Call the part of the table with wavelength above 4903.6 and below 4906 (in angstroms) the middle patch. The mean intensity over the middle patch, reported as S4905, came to 14.3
